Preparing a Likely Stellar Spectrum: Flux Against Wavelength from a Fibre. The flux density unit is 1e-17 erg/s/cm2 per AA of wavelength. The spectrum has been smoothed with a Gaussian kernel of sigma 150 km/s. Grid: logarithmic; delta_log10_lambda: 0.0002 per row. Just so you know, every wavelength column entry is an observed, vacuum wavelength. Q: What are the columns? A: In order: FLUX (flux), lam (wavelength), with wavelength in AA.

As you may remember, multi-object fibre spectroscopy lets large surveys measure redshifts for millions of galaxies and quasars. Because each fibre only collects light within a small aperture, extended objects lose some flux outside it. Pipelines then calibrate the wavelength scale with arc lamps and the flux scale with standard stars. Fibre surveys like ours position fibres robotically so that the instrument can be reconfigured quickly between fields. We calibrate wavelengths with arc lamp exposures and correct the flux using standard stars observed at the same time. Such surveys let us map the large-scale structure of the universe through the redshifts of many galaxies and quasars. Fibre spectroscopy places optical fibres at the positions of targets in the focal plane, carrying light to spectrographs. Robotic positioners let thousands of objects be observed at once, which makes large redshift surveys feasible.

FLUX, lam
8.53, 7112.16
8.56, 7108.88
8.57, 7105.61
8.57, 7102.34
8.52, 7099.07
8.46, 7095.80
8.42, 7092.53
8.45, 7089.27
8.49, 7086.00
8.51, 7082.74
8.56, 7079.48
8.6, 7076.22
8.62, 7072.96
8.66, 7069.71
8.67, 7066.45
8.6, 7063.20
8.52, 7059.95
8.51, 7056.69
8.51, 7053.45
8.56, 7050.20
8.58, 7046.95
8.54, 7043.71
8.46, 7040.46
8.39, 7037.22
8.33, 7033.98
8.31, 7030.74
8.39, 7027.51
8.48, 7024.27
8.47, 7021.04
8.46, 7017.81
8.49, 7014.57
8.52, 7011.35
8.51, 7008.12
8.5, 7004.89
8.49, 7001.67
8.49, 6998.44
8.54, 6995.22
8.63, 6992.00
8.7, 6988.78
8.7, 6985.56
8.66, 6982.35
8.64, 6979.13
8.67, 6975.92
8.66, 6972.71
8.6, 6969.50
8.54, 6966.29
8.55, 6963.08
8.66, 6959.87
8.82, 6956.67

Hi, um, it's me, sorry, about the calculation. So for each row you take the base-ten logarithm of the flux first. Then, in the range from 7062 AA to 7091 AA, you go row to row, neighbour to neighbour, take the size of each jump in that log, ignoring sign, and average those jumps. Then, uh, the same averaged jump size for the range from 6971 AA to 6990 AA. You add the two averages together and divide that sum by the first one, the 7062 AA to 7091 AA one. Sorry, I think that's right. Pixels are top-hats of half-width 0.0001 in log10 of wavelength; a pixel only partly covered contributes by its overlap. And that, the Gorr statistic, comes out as 1.55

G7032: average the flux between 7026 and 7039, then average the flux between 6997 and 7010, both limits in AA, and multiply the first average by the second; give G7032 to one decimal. 71.0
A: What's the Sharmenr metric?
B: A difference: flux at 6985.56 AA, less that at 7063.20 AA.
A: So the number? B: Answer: 0.10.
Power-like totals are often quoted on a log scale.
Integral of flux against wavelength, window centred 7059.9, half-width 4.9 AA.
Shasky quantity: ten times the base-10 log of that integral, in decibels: 19.2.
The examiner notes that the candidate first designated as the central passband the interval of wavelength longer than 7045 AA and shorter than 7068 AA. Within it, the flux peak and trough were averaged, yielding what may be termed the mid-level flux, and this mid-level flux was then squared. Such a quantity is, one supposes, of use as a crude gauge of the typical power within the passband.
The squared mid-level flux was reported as 73.8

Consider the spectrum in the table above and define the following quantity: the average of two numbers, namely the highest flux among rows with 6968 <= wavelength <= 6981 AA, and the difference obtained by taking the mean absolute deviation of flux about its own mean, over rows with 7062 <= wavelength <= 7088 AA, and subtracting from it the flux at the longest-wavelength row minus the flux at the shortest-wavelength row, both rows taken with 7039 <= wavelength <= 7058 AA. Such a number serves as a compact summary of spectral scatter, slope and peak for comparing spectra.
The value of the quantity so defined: 4.34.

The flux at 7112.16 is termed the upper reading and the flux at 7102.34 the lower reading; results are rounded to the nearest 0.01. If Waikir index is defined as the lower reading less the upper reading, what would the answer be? 0.04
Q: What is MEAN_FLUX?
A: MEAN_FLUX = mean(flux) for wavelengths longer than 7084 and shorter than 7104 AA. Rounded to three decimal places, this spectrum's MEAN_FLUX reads 8.485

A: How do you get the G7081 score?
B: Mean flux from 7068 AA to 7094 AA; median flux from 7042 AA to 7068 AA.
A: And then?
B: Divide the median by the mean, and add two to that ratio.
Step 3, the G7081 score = 3.00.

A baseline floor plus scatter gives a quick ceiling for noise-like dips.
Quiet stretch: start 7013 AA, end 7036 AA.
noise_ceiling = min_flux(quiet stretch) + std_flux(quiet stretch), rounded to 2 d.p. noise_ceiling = 8.38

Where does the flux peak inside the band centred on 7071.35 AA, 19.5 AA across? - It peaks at 7066.45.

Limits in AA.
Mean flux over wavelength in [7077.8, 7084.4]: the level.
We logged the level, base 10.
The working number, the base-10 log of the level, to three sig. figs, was 0.931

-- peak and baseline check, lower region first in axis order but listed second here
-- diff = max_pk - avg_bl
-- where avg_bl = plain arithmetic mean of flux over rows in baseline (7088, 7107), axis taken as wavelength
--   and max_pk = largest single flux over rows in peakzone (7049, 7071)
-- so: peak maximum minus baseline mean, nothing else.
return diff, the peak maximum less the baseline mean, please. 0.17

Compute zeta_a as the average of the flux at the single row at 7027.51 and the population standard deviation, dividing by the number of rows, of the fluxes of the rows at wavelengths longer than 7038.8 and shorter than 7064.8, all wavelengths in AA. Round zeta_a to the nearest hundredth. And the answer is 4.22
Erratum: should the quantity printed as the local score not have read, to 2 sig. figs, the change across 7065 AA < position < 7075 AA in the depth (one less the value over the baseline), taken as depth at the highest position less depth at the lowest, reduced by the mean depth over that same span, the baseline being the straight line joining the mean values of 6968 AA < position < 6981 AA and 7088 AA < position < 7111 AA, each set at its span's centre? 0.018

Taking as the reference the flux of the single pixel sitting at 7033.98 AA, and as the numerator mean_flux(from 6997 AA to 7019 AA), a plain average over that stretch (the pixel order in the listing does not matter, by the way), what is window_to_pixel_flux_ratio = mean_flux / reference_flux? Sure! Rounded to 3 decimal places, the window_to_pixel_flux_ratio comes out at 1.020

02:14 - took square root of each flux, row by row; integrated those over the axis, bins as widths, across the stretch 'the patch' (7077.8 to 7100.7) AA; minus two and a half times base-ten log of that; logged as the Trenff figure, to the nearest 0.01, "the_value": -4.56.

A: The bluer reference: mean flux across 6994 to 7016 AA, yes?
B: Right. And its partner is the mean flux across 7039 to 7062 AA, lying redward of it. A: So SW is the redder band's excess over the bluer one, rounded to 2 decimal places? 0.02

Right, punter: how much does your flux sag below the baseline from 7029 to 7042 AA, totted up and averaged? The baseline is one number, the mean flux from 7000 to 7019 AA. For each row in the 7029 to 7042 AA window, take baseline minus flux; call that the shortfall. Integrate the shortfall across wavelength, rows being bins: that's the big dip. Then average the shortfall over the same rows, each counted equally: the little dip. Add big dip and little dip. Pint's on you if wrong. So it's 1.7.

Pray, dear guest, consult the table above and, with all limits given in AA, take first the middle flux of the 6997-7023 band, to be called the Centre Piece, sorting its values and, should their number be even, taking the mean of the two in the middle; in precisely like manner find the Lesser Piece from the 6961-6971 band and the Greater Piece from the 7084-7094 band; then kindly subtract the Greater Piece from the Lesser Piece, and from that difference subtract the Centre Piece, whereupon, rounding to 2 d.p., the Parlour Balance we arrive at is -8.39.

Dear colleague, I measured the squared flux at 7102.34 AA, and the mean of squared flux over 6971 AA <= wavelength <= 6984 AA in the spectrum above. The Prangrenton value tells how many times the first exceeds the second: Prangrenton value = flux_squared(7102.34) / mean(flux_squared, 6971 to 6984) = 0.98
